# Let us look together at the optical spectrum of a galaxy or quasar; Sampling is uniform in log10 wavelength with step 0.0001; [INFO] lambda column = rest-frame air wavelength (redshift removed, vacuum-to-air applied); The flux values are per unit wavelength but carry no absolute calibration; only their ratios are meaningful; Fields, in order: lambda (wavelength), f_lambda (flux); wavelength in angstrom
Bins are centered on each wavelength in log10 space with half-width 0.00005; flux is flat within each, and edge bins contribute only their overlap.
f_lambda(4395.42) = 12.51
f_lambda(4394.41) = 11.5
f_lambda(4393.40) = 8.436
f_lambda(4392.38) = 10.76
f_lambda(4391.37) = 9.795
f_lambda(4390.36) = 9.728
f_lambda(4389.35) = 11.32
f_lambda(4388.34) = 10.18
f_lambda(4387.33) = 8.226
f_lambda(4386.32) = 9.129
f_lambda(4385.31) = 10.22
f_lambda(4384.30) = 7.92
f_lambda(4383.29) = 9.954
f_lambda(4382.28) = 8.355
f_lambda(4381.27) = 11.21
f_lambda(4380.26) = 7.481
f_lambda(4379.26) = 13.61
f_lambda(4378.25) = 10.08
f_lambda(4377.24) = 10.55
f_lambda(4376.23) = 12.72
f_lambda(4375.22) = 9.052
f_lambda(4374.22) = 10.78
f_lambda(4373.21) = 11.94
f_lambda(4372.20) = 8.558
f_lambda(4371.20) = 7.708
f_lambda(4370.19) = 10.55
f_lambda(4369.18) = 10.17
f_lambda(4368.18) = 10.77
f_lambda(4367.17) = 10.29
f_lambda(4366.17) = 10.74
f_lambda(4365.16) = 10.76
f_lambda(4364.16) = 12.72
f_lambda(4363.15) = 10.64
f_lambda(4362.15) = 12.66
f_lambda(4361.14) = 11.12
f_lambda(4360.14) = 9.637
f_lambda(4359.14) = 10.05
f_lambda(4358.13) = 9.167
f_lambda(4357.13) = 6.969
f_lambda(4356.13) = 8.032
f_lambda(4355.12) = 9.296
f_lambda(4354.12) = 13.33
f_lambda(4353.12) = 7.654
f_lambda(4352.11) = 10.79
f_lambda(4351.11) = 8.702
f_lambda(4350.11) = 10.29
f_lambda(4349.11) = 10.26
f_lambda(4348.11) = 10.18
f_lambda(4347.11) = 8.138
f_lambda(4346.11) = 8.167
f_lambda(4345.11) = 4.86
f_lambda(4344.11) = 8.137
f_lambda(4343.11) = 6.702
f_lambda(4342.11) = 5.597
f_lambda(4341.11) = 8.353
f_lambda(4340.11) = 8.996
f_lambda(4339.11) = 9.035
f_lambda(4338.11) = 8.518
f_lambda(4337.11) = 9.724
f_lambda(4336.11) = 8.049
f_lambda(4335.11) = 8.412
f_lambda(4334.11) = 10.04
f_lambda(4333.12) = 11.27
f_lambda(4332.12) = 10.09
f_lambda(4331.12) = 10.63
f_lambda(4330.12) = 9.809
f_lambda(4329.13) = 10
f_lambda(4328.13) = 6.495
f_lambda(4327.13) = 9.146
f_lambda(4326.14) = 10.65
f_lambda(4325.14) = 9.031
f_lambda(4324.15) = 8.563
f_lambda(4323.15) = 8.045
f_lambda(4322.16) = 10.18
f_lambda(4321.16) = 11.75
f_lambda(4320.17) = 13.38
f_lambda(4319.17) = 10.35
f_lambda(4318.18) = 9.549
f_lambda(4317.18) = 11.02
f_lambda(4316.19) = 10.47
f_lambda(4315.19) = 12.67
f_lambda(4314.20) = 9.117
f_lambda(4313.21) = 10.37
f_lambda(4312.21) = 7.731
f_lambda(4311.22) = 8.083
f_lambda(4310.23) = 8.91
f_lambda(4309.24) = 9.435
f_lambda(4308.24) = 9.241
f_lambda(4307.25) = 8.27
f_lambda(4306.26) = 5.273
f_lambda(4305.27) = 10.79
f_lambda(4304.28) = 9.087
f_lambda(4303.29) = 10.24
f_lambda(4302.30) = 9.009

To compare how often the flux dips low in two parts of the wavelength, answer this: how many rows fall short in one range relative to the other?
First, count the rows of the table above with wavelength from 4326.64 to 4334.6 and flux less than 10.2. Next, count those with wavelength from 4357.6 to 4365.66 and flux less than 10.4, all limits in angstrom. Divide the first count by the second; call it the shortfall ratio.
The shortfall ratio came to 2.0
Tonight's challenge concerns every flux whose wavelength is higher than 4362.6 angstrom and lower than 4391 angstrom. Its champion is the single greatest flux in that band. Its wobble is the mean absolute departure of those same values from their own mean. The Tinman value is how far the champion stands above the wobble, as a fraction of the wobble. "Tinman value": 10.9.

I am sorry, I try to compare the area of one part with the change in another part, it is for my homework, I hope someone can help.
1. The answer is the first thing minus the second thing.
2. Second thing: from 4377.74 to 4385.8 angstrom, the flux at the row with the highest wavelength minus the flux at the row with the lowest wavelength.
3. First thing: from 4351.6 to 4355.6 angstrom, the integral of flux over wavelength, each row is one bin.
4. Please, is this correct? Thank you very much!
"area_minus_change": 41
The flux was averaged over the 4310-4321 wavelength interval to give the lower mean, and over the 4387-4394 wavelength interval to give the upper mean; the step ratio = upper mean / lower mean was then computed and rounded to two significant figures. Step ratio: 0.96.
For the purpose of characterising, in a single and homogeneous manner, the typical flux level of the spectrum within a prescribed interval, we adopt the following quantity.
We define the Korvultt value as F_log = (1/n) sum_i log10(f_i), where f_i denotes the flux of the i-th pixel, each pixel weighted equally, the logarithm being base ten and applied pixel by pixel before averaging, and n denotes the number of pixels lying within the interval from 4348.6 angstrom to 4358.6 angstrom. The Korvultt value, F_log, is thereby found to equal 0.97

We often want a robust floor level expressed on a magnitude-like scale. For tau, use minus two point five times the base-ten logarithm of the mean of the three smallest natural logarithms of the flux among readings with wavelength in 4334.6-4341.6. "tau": -0.812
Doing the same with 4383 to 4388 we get -0.821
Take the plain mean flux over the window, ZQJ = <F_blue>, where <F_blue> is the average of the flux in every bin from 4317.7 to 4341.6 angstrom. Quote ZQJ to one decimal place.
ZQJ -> 9.6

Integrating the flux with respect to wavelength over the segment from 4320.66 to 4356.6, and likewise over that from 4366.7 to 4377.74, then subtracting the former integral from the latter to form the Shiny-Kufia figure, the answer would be -213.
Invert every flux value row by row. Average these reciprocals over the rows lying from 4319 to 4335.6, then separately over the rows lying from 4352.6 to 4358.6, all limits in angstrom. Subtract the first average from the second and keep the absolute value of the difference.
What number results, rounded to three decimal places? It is 0.011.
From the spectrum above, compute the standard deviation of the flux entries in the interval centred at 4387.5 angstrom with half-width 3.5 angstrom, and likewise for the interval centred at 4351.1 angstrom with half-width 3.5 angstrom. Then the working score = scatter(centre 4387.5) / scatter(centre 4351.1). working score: 0.67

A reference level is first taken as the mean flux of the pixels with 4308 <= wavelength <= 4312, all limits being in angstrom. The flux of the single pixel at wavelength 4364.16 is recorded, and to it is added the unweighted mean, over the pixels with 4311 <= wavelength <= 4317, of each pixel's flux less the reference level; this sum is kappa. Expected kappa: 14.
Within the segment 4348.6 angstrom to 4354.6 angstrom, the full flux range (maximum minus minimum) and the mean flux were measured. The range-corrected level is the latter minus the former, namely 4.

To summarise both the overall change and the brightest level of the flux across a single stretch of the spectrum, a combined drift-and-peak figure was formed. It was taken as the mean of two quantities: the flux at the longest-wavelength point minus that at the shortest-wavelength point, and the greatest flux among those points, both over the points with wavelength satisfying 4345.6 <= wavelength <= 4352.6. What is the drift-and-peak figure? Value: 6.7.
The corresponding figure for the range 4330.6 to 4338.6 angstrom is 4.6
